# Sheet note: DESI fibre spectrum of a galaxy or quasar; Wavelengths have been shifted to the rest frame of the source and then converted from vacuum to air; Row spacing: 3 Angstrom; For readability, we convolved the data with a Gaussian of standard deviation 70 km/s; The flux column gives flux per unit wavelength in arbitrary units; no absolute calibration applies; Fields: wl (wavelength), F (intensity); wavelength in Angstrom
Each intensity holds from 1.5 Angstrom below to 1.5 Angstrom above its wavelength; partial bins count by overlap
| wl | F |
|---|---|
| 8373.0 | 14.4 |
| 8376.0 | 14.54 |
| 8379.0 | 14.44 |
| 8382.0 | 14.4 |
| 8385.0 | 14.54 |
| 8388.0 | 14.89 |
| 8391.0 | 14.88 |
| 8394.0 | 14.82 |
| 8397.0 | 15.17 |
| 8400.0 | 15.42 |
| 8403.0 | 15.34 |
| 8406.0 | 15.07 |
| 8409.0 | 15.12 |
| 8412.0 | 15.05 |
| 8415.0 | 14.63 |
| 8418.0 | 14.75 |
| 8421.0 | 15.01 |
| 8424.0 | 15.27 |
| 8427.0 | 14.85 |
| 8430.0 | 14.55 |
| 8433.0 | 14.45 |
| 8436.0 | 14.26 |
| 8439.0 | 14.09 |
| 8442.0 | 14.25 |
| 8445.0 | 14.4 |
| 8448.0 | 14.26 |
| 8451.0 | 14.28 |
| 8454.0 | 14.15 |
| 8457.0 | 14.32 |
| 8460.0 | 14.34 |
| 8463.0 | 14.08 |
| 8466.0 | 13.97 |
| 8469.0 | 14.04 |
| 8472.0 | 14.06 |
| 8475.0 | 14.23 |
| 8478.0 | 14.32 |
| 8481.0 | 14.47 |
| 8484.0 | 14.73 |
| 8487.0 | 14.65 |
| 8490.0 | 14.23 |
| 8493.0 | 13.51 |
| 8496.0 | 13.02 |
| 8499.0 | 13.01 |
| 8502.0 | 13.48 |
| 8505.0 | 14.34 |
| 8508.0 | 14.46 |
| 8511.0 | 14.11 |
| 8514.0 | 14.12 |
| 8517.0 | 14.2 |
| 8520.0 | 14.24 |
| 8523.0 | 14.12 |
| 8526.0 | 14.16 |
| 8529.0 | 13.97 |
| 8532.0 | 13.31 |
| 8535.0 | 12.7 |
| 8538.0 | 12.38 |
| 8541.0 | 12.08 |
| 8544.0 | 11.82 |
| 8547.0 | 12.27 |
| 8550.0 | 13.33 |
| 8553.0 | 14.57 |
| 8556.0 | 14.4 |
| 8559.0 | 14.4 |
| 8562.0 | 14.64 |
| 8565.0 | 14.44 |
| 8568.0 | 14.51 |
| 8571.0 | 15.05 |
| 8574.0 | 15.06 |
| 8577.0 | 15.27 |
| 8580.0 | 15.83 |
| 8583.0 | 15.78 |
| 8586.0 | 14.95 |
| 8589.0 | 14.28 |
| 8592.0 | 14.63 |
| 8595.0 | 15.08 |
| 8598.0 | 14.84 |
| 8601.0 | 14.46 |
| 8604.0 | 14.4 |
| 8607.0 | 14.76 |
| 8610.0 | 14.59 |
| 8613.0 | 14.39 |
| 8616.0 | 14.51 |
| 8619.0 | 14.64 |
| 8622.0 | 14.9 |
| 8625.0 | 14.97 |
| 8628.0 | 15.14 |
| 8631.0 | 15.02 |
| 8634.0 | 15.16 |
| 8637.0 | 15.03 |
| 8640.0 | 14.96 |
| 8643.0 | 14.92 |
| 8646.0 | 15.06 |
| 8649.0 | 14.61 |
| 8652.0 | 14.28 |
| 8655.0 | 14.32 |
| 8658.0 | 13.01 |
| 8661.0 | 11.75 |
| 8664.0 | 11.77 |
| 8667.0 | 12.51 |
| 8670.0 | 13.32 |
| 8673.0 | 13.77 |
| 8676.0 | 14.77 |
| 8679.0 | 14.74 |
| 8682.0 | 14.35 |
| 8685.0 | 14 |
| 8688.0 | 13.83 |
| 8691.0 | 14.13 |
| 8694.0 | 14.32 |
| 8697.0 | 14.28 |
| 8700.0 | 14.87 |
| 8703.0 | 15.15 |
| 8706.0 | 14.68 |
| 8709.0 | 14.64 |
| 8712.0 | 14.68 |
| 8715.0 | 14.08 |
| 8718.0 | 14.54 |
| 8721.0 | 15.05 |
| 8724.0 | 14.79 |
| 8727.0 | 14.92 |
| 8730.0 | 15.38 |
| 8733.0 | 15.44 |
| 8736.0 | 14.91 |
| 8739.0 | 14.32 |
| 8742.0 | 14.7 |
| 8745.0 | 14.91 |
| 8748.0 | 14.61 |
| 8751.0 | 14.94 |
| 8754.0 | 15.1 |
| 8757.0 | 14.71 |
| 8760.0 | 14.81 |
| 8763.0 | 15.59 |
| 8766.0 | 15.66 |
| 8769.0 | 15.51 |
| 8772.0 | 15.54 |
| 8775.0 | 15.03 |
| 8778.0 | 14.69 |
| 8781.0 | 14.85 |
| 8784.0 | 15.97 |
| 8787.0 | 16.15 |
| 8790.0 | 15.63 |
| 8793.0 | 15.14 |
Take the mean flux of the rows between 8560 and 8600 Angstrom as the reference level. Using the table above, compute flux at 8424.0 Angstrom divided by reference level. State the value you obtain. 1.02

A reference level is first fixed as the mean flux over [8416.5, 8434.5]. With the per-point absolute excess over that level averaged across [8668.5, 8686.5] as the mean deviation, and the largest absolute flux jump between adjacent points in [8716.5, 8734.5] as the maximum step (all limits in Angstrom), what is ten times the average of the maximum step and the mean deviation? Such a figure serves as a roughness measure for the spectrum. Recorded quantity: 5.8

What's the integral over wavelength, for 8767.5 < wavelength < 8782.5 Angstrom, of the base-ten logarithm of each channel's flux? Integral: 17.7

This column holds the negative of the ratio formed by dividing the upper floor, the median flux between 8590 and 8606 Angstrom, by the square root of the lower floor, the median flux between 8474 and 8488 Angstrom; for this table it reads -3.85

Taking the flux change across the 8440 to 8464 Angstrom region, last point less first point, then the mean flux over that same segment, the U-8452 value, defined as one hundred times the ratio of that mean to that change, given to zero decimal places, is -8388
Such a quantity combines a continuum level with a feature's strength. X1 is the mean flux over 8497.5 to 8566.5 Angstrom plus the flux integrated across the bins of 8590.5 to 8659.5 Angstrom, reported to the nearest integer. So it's 1027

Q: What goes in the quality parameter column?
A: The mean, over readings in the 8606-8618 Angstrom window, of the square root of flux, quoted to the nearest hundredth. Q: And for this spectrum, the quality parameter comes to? 3.82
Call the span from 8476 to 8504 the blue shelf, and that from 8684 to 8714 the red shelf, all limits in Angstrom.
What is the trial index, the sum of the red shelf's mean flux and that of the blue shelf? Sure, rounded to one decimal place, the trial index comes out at 28.4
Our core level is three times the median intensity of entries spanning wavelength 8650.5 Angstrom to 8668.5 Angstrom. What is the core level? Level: 38.3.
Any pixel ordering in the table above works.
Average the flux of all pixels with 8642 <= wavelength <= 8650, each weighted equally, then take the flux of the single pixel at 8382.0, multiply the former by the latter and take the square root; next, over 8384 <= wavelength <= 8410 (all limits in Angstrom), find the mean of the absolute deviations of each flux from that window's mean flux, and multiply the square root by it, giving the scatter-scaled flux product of 3.2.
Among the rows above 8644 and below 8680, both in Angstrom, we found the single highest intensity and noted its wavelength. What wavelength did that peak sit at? 8646.0 Angstrom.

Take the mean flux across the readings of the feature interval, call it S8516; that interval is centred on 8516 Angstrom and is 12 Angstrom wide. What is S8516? 14.2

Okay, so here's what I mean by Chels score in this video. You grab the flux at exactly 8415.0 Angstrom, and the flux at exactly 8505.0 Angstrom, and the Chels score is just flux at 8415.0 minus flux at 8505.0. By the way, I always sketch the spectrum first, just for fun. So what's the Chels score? 0.3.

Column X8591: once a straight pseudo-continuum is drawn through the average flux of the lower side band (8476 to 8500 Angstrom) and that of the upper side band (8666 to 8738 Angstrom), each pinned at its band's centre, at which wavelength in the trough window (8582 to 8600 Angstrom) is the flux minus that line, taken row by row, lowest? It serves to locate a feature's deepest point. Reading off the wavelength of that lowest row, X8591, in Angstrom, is 8589.0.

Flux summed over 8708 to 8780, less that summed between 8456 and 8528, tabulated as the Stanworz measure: 20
